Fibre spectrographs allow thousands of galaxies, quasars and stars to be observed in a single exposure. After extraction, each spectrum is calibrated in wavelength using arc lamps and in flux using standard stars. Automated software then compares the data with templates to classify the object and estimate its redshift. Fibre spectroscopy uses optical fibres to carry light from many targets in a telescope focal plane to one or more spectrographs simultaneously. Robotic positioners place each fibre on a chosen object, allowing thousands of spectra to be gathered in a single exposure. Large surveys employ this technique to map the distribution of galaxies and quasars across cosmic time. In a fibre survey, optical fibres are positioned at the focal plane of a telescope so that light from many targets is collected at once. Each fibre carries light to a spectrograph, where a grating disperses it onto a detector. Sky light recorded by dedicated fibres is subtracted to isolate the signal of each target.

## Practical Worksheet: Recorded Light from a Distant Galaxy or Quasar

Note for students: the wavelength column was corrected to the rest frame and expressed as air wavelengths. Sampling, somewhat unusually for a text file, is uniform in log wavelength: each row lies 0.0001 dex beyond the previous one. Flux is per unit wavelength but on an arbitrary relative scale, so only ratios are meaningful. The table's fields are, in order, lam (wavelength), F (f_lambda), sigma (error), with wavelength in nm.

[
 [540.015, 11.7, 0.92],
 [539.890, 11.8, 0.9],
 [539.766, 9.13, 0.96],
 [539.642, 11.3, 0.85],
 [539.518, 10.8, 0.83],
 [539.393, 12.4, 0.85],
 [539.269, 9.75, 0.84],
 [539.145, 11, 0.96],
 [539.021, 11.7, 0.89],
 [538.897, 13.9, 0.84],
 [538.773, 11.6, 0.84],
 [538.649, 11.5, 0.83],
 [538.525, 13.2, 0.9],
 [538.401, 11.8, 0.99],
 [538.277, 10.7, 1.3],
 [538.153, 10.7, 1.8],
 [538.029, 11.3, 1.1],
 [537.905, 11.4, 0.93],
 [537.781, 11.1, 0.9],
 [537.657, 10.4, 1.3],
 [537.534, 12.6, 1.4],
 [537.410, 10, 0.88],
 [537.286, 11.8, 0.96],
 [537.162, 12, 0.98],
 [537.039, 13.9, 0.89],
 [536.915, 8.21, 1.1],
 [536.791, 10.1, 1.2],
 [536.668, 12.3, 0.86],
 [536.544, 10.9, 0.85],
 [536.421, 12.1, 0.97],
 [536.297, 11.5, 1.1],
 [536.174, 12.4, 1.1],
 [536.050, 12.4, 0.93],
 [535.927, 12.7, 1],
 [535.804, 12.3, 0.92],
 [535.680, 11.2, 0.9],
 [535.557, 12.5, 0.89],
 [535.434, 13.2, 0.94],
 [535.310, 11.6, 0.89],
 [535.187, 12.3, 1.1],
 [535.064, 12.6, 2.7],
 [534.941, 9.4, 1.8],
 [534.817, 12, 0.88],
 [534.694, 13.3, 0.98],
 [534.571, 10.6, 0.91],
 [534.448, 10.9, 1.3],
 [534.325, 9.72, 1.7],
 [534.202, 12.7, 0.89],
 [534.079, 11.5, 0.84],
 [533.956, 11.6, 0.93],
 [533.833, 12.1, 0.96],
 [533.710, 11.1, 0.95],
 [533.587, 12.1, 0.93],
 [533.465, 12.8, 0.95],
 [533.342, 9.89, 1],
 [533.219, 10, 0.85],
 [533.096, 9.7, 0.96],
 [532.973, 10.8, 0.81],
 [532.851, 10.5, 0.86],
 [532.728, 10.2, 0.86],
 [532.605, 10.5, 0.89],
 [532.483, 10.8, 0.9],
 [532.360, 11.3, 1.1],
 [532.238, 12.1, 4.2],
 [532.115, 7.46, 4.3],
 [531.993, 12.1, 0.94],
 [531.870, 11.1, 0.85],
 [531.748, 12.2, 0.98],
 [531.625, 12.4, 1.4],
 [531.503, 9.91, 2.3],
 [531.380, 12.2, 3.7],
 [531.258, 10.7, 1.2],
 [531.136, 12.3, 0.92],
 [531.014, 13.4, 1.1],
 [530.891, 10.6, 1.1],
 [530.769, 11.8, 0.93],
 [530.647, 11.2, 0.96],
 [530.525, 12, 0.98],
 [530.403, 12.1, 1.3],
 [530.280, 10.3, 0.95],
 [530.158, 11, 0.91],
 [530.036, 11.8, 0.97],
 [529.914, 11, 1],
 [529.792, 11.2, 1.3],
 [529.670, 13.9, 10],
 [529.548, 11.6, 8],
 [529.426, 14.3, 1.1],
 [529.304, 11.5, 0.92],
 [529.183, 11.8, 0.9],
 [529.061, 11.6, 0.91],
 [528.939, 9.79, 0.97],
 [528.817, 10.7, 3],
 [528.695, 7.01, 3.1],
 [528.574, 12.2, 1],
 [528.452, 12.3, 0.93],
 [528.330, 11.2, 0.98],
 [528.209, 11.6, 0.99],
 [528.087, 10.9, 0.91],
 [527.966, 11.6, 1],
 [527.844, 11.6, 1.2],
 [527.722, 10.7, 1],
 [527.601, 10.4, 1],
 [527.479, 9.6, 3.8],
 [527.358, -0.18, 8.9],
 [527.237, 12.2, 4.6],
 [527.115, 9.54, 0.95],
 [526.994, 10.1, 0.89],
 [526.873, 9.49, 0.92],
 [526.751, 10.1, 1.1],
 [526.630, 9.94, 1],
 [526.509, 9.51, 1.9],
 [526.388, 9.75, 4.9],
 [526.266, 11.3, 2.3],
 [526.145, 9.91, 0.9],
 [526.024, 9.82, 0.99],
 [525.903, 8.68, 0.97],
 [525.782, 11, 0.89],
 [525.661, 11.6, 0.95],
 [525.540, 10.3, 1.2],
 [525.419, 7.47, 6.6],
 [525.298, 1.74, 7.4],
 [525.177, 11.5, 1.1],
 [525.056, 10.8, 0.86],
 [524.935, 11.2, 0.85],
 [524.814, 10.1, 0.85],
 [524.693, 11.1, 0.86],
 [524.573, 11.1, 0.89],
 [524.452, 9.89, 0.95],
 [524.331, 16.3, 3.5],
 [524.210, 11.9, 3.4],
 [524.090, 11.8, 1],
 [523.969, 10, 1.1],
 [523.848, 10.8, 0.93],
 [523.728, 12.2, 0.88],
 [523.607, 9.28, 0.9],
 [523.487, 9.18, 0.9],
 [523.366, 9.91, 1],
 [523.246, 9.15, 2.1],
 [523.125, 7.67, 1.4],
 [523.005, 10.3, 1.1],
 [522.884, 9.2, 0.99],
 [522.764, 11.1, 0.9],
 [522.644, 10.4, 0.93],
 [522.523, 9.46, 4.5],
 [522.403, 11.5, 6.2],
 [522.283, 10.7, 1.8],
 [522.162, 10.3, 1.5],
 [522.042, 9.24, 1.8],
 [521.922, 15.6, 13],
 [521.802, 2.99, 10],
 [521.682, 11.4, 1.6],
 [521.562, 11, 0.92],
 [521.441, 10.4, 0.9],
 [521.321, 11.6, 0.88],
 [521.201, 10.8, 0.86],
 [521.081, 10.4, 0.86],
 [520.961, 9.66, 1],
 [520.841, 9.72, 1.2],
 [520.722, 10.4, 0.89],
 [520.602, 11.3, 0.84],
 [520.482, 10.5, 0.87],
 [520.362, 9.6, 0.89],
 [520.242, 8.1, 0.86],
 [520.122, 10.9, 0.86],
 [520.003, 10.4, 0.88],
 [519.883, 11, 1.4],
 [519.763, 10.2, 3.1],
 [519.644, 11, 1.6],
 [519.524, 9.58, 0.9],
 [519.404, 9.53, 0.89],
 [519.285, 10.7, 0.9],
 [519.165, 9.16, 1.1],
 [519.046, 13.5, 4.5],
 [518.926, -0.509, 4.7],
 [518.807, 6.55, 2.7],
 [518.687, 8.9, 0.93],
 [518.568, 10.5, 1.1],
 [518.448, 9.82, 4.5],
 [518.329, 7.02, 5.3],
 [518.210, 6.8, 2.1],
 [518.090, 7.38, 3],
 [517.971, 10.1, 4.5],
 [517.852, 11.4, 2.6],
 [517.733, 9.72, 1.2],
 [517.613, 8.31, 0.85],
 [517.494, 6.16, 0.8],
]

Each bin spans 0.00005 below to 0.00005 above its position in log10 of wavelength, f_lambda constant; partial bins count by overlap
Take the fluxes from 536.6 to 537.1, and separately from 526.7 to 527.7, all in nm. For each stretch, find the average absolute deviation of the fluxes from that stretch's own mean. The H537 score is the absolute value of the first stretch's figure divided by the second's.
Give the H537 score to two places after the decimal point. 0.87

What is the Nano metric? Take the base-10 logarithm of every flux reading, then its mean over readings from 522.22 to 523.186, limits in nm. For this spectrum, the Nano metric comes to 1.00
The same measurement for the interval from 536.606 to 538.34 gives 1.05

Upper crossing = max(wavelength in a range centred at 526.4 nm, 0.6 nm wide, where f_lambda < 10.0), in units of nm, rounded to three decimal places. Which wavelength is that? 526.630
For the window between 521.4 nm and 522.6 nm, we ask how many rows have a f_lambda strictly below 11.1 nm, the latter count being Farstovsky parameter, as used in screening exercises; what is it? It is 7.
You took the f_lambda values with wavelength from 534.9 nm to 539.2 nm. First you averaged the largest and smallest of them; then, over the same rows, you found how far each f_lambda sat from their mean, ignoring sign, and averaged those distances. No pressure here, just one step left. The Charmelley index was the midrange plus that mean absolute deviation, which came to 12.0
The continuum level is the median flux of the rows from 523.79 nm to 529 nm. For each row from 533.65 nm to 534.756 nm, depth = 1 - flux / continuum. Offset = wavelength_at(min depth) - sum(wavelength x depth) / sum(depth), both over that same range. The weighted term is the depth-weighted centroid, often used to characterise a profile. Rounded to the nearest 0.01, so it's 0.47 nm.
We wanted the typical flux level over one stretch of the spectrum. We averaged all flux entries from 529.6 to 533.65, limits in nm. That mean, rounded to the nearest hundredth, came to 11.25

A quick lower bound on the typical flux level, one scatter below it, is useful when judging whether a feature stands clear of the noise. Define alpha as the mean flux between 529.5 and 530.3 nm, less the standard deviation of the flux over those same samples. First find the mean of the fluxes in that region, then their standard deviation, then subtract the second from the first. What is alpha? 10.5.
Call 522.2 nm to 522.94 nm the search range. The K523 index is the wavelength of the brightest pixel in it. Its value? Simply 522.403 nm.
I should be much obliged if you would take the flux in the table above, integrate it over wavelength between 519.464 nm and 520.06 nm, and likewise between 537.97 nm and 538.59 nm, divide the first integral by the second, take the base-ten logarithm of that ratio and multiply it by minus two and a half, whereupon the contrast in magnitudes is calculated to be 0.15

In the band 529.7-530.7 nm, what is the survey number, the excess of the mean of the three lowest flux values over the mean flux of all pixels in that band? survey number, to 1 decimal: -0.6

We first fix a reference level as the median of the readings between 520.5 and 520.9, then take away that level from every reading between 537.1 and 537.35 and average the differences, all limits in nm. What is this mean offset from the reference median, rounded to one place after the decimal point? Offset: 1.5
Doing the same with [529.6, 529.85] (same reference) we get 2.1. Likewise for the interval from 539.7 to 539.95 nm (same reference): 0.1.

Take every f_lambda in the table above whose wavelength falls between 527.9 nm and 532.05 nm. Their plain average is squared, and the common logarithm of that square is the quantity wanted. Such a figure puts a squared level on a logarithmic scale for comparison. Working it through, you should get 2.12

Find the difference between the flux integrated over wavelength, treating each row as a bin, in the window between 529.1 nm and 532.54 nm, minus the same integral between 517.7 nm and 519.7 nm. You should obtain 22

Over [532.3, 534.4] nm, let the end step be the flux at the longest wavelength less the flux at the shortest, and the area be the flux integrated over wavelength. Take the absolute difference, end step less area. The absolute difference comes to 25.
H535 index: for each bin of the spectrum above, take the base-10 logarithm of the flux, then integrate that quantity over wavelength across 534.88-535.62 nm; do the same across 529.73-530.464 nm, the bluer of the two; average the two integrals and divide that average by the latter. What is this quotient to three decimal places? 1.017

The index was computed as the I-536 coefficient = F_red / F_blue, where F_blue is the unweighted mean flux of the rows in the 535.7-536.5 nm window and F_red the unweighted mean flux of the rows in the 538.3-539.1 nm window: 1.00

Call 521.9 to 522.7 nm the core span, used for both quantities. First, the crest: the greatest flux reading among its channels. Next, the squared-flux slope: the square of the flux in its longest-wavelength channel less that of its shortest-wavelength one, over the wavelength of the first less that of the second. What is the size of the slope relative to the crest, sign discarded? 12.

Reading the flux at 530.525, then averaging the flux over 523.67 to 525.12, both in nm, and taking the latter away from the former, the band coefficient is 0.6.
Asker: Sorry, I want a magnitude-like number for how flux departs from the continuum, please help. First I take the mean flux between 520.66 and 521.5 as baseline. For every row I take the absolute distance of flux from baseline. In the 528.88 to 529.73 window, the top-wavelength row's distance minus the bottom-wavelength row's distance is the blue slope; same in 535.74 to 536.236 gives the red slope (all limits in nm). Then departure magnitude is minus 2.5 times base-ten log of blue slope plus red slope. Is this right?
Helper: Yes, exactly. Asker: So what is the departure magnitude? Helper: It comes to -1.2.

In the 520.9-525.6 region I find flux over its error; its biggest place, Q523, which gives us 523.728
